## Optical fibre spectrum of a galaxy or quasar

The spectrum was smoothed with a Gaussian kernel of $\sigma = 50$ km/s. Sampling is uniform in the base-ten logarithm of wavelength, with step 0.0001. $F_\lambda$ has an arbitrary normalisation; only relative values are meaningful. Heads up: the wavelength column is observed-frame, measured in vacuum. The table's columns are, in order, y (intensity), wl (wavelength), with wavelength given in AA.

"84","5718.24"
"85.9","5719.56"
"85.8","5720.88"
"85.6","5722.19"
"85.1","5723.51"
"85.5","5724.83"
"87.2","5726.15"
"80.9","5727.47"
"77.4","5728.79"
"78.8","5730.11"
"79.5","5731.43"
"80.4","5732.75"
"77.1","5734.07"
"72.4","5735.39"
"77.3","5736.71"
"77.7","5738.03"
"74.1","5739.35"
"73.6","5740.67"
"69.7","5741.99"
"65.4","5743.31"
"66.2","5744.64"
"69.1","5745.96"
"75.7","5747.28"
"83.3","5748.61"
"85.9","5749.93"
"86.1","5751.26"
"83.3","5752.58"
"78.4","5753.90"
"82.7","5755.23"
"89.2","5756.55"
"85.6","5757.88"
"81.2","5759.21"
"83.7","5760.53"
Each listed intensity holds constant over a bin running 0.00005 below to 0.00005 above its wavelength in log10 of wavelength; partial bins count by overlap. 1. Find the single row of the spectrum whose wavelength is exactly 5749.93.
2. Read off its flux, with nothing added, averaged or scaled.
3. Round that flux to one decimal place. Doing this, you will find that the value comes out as 85.9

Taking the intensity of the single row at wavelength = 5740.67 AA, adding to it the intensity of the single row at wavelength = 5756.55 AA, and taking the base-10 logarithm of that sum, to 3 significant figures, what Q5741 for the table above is 2.21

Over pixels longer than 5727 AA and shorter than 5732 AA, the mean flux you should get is 79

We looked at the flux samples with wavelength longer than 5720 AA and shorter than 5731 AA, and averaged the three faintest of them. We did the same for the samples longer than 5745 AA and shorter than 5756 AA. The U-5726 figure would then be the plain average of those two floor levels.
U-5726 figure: 77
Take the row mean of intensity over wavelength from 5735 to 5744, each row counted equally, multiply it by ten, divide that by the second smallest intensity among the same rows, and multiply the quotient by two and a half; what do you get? 26.1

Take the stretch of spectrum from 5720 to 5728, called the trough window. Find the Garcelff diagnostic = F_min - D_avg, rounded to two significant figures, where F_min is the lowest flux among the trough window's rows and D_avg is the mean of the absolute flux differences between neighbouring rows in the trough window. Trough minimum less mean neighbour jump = 79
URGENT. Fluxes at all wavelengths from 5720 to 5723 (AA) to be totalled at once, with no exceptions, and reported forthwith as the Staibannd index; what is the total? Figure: 171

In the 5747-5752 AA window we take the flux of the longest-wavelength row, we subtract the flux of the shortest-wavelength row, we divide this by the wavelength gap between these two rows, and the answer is 2.6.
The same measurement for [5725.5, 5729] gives -3.7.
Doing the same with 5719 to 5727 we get 0.2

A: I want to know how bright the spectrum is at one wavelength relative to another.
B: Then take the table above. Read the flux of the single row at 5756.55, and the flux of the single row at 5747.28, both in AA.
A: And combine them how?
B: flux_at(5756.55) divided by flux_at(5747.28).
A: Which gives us 1.18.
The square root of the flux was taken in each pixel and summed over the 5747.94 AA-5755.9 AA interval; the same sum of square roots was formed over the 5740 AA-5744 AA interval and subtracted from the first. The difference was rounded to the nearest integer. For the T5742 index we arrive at 30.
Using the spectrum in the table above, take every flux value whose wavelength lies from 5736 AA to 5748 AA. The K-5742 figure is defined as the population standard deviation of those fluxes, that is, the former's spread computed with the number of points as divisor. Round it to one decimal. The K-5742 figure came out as 4.4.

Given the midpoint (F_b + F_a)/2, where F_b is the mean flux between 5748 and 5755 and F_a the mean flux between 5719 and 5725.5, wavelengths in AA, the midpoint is 84.5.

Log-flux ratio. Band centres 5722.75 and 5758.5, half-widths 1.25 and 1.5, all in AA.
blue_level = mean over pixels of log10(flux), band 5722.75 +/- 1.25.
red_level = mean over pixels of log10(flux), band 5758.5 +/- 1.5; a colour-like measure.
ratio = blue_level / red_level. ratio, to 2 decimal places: 1.01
